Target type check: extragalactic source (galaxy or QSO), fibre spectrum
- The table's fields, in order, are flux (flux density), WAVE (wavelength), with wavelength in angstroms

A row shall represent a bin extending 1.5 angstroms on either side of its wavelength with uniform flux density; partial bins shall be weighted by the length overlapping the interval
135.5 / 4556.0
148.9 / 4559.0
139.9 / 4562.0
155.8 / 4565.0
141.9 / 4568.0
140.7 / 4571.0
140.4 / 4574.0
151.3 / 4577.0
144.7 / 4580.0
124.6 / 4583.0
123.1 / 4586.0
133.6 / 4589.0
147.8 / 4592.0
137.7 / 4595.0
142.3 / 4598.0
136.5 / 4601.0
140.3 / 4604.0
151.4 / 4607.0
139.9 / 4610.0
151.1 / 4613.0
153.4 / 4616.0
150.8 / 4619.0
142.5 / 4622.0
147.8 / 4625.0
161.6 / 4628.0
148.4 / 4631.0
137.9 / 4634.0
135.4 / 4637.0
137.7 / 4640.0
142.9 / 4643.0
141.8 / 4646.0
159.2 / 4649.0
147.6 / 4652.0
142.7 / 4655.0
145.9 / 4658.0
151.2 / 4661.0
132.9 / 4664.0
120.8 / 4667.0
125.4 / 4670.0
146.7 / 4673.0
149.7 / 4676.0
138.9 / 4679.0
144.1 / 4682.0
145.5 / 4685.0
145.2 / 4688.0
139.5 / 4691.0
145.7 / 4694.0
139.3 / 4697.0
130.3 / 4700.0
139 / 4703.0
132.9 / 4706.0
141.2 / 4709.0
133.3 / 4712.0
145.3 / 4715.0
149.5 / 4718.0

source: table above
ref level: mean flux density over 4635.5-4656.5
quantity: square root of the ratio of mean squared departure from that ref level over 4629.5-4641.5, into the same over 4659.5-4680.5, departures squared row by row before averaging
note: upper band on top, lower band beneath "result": 2.0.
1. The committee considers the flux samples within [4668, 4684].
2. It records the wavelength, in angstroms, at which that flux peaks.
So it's 4676.0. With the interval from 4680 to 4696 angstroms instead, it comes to 4694.0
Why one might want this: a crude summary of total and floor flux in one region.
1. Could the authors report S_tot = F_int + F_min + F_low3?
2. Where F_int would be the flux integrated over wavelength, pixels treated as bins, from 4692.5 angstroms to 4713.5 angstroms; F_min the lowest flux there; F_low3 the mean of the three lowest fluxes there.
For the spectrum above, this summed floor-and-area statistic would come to 3148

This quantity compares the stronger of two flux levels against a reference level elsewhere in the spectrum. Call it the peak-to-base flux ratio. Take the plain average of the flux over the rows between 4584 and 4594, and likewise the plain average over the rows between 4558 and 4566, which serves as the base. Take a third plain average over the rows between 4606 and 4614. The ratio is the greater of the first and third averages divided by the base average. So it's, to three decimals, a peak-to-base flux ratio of 0.995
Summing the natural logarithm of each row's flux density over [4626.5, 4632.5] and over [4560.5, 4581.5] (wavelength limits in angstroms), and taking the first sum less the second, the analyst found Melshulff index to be -24.7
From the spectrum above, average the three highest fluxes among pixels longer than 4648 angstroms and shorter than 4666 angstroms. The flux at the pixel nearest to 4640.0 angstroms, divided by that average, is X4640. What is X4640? 0.90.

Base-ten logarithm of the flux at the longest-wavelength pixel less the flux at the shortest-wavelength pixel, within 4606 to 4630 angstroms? 1.0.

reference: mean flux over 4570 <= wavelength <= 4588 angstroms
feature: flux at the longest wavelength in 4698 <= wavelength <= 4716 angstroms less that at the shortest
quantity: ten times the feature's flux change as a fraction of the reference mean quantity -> 1.1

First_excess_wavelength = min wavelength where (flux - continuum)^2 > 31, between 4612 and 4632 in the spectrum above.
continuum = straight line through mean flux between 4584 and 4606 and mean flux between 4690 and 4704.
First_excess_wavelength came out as 4613.0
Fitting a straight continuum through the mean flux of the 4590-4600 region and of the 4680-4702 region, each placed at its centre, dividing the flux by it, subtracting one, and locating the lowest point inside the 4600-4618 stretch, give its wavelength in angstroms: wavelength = 4601.0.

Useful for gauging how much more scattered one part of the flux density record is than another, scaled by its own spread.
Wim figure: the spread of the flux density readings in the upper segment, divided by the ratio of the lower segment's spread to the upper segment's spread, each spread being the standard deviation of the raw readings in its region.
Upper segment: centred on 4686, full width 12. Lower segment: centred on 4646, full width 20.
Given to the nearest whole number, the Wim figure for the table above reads 1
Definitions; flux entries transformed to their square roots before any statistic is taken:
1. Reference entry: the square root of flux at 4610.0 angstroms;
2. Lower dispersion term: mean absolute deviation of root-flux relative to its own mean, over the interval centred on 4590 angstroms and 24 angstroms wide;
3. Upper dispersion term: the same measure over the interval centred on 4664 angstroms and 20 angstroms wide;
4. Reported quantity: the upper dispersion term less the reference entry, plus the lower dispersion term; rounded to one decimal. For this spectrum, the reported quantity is -11.1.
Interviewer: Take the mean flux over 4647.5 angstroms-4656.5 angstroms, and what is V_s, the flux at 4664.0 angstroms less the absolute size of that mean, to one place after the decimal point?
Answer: -16.9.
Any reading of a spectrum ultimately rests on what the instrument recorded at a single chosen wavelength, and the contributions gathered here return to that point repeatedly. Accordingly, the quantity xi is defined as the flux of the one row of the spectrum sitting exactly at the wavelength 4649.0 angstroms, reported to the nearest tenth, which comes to 159.2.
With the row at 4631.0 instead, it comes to 148.4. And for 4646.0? 141.8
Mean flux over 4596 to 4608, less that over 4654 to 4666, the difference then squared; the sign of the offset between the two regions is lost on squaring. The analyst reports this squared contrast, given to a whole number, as 0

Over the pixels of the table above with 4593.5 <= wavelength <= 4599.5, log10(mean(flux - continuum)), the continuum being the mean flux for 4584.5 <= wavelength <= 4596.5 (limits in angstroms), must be 0.65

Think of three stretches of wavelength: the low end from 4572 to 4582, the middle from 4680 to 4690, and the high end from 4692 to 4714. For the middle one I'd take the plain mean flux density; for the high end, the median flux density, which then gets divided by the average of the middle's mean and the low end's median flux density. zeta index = 0.96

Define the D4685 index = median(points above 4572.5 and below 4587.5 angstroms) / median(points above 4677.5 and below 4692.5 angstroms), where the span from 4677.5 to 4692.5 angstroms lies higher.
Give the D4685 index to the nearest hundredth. 0.97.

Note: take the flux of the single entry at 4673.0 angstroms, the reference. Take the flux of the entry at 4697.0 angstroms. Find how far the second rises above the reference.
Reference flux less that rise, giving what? 154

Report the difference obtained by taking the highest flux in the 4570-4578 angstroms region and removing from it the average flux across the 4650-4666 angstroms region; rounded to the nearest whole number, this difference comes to 7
